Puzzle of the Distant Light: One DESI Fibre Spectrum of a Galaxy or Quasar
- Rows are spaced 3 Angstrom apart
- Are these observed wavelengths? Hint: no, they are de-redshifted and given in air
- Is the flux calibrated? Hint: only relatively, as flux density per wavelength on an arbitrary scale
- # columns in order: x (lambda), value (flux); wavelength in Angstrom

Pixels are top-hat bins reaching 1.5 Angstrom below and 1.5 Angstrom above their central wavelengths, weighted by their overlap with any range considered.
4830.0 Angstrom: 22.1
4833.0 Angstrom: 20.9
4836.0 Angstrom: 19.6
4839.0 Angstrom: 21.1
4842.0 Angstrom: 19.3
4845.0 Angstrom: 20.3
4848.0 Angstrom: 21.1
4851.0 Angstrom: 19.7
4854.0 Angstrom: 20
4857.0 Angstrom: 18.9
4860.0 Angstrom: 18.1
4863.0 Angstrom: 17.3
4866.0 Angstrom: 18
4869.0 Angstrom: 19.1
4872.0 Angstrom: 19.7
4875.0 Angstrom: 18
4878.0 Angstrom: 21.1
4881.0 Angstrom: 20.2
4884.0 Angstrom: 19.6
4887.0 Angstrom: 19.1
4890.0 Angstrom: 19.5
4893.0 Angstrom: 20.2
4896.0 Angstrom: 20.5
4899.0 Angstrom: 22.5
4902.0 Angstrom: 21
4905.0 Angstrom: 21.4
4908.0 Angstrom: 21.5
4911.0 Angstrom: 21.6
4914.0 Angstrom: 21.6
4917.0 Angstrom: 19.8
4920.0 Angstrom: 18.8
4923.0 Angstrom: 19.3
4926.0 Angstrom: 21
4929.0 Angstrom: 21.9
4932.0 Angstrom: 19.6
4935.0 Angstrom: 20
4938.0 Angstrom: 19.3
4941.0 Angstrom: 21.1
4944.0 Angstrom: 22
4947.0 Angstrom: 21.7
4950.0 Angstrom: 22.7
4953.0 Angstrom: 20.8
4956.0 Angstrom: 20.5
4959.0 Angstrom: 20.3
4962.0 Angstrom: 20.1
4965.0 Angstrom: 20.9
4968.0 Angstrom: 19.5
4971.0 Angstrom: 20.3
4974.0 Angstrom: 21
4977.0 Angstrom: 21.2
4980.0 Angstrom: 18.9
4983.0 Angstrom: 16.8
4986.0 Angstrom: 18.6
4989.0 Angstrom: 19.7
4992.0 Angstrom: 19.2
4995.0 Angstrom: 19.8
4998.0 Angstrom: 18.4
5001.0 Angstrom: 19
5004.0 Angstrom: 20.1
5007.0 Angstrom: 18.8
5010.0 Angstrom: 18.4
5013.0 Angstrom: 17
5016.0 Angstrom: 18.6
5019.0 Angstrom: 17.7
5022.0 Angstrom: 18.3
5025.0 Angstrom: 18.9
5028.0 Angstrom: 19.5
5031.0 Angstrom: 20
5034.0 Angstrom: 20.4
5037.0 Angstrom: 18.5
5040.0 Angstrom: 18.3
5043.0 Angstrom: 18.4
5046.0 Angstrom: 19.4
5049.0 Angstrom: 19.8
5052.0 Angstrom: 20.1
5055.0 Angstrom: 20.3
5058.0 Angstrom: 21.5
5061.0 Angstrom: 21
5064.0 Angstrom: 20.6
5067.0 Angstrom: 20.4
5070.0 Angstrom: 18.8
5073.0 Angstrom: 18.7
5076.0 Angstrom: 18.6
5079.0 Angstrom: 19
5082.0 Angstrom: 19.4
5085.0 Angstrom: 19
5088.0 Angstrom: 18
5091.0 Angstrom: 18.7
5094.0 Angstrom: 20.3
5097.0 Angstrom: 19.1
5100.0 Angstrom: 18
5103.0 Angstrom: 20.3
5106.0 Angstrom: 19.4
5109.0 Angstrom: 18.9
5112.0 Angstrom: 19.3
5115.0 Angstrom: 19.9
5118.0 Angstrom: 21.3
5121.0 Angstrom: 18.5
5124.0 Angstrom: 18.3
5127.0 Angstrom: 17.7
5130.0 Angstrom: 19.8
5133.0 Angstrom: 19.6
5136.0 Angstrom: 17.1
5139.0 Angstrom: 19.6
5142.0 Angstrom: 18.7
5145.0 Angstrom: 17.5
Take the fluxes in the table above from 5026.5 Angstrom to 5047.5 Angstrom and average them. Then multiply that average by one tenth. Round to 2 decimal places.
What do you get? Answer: 1.92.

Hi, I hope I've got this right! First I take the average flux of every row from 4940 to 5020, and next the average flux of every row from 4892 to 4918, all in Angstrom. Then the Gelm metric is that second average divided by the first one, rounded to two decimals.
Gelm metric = 1.07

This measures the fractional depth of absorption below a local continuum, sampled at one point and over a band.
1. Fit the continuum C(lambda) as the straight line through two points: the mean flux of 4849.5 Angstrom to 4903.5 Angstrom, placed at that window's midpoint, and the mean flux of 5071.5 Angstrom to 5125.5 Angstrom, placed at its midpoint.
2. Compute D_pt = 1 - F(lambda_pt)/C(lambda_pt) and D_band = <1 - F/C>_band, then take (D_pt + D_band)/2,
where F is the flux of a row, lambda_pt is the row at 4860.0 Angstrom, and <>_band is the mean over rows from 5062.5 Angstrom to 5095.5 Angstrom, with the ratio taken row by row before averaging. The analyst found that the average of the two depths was 0.038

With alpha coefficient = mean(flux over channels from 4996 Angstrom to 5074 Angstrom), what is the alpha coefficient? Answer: 19.3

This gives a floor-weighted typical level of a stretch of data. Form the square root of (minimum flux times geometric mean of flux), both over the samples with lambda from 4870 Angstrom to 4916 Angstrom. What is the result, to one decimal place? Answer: 19.2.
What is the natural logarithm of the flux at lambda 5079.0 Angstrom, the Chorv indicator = 2.94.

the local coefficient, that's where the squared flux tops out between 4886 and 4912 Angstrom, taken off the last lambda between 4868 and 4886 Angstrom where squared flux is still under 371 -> -24 Angstrom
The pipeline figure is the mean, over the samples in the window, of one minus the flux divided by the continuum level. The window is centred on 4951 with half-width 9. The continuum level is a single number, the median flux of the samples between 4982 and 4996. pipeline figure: -0.11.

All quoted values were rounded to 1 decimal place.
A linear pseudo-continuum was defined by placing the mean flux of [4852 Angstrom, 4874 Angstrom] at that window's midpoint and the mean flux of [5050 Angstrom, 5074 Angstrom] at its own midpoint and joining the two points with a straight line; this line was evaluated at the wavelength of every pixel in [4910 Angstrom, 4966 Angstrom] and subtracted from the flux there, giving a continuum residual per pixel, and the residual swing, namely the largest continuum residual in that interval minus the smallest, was 3.7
